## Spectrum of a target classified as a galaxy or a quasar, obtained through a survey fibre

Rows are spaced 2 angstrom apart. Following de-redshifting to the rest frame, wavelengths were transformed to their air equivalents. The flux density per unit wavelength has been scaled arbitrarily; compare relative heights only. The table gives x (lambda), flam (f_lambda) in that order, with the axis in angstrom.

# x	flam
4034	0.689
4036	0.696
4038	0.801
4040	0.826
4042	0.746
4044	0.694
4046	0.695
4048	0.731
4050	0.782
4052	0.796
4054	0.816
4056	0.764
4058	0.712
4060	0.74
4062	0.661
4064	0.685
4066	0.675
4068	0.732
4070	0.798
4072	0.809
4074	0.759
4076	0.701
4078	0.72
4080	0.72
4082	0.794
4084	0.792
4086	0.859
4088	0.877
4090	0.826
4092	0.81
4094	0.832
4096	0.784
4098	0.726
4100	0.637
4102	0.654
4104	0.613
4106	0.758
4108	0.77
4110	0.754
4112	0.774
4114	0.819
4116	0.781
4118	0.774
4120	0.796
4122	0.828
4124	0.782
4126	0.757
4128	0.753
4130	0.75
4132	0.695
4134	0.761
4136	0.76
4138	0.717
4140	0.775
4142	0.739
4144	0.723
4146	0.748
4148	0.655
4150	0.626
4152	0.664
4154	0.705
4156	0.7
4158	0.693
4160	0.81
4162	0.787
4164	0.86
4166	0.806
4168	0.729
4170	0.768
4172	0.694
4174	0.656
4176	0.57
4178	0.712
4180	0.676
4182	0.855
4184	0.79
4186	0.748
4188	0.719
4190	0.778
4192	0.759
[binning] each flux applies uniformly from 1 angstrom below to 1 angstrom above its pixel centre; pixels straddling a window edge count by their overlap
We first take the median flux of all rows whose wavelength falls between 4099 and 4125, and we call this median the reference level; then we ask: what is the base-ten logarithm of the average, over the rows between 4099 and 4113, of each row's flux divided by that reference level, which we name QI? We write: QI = -0.038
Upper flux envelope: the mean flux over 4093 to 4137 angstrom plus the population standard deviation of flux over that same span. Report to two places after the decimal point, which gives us 0.81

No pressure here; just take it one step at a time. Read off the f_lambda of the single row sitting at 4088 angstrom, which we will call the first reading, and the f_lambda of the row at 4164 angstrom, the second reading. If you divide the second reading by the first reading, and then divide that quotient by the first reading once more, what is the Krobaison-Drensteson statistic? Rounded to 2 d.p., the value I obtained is 1.12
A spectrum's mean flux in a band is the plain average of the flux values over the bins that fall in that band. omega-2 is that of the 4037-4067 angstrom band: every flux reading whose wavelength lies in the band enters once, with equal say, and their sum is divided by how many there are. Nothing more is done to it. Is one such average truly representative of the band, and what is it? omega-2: 0.742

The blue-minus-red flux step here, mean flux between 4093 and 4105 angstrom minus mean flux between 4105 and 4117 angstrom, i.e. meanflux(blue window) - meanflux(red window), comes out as -0.068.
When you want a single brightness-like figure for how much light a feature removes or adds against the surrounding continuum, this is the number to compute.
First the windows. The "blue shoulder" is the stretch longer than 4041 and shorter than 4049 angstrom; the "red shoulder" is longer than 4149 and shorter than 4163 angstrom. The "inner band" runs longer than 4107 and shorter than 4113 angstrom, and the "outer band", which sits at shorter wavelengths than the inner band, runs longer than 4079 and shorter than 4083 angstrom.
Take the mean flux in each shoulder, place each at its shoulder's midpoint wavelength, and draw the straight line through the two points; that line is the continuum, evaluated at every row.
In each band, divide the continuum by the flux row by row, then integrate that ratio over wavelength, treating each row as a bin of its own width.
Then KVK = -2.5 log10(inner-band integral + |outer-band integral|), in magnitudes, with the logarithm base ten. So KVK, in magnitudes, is -2.4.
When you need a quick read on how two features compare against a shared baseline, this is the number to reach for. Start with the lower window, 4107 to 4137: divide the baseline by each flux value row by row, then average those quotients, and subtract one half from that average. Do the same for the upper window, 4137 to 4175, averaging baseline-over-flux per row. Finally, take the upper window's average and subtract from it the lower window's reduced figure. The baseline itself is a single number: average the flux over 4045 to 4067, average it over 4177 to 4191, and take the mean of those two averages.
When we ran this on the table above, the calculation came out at 0.56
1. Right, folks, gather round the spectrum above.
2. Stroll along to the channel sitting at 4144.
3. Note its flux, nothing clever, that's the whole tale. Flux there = 0.723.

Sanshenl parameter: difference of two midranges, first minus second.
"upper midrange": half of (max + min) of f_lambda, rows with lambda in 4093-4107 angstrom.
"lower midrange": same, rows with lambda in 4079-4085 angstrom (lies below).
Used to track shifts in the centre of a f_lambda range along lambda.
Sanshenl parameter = -0.03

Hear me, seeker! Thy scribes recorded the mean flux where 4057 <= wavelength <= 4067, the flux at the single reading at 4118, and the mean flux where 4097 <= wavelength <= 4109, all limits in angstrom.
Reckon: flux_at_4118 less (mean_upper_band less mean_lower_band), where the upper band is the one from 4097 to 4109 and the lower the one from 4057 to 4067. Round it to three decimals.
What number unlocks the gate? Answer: 0.776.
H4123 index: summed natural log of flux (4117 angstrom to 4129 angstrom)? -1.5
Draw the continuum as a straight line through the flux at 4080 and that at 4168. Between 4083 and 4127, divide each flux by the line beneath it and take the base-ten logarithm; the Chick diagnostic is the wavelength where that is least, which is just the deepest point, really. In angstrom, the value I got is 4104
